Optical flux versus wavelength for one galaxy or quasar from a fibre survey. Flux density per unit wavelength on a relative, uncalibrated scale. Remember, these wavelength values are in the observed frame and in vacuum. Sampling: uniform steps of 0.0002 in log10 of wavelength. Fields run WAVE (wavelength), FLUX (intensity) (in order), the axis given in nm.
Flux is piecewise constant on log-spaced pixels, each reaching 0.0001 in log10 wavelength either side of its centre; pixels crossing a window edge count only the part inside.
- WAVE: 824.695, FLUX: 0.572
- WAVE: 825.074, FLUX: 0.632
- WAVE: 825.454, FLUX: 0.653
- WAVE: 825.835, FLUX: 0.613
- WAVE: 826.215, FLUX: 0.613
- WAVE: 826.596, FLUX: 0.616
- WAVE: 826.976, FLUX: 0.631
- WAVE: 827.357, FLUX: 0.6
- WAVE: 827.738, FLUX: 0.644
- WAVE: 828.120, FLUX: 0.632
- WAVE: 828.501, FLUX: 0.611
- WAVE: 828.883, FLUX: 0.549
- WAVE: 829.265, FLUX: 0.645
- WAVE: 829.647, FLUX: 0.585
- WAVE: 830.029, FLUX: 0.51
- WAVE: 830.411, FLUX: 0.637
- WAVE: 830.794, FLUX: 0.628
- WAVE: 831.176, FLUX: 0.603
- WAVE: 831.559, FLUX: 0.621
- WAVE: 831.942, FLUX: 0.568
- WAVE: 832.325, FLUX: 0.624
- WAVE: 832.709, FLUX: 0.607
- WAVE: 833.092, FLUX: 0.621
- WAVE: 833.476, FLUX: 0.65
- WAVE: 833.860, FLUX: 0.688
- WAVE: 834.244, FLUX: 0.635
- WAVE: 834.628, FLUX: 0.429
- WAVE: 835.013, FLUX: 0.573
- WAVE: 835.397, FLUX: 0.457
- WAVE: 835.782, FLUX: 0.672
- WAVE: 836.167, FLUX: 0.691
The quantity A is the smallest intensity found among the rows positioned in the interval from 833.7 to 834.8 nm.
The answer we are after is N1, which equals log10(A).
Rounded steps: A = 0.429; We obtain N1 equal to -0.37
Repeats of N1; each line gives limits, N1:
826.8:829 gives -0.26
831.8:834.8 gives -0.37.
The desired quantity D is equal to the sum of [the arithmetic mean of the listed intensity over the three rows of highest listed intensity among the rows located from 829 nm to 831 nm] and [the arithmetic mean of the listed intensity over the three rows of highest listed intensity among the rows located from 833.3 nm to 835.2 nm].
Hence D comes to 1.29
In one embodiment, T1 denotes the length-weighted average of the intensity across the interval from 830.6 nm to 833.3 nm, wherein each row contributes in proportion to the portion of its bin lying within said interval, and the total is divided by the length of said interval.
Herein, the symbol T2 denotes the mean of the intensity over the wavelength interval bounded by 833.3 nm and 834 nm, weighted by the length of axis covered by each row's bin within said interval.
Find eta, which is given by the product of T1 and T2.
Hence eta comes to 0.408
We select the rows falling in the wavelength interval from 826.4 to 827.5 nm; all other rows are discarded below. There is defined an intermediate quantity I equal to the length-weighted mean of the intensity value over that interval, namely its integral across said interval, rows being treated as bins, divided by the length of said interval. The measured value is 0.616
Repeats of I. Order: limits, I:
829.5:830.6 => 0.577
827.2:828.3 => 0.626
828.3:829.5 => 0.601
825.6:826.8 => 0.616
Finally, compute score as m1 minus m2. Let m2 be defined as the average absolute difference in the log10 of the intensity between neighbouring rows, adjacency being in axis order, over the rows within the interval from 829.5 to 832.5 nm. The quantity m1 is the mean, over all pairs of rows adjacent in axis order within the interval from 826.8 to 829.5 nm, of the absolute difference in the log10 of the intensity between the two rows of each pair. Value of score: -0.01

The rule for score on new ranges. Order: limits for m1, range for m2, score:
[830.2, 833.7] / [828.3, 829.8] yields -0.03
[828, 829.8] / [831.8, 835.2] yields -0.01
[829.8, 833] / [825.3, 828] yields 0.02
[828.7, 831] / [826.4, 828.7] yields 0.04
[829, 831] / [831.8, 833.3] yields 0.03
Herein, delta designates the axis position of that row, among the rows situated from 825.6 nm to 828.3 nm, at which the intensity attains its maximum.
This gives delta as 827.738 nm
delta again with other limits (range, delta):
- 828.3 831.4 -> 829.265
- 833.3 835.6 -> 833.860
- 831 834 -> 833.860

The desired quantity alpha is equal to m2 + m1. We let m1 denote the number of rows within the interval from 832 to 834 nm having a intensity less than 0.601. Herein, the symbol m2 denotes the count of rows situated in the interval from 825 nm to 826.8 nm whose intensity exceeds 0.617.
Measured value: 2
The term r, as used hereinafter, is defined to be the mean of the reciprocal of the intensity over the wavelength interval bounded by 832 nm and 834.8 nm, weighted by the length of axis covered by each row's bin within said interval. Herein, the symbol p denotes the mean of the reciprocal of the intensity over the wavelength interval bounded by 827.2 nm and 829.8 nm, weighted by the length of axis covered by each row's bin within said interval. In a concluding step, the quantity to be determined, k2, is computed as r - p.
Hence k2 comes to 0.04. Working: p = 1.64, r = 1.68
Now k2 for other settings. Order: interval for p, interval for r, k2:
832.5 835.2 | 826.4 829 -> -0.07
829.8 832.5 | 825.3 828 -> -0.08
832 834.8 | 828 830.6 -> 0.01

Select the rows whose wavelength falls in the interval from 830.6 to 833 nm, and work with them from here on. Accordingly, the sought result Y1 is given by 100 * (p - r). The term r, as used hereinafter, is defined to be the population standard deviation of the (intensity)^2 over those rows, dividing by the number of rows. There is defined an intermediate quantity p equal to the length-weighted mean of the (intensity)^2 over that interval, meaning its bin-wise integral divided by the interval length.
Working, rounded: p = 0.371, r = 0.024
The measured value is 35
